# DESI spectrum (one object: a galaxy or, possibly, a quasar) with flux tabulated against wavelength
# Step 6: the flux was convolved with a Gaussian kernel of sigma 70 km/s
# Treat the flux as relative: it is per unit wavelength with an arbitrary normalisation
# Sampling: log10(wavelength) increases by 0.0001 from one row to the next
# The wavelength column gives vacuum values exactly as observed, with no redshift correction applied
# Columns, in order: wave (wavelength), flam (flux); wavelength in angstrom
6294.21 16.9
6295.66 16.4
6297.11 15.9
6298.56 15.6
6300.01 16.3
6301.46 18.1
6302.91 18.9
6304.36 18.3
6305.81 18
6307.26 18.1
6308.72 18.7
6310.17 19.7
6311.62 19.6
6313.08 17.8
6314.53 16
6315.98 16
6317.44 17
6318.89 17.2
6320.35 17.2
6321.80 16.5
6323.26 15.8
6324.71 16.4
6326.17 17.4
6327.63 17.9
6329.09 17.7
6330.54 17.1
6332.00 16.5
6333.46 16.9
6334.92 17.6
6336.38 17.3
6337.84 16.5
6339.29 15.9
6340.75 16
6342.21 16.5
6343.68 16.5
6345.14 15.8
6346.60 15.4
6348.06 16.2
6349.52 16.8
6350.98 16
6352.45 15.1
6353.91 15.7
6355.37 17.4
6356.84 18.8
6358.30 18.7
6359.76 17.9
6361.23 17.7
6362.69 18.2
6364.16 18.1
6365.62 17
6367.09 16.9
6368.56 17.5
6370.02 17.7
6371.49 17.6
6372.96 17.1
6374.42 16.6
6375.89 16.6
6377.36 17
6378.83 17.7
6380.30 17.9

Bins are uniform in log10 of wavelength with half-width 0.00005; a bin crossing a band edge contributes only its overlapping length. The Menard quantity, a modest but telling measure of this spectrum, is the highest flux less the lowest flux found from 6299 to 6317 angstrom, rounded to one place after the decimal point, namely 3.7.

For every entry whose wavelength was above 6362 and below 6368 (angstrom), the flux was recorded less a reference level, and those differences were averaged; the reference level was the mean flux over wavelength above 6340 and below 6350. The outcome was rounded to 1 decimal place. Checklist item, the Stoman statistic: 1.4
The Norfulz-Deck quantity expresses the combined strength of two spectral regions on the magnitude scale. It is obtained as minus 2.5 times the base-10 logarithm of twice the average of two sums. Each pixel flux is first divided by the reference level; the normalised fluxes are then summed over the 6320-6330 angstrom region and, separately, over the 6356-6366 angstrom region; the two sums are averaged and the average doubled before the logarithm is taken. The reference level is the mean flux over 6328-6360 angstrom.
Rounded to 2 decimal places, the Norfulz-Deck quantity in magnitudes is -2.91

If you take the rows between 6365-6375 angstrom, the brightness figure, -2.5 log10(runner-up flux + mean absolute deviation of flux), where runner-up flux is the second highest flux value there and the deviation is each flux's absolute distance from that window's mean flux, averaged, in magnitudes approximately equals -3.13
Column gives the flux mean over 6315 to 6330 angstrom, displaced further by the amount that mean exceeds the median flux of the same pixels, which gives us 16.7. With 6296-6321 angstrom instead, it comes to 17.3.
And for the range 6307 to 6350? 17.1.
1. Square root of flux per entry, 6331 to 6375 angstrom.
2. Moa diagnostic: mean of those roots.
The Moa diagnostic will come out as 4.11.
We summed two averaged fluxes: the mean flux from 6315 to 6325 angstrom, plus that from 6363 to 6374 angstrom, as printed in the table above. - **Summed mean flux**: 34.0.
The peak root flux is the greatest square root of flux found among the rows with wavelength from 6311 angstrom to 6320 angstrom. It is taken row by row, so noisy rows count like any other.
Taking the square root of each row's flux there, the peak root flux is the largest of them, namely 4.43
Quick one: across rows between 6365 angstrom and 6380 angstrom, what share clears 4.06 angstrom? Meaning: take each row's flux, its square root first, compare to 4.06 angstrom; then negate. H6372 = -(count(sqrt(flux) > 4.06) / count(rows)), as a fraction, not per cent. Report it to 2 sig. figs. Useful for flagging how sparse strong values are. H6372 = -1.0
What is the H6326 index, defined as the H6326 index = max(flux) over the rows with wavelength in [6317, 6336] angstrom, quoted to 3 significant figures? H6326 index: 17.9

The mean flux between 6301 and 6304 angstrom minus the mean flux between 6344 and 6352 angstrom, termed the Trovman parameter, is 2.5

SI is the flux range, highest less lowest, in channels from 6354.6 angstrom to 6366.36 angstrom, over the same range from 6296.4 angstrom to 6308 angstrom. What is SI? 0.55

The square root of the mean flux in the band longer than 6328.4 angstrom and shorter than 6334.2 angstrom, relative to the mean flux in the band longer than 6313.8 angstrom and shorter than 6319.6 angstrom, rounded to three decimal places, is 0.249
